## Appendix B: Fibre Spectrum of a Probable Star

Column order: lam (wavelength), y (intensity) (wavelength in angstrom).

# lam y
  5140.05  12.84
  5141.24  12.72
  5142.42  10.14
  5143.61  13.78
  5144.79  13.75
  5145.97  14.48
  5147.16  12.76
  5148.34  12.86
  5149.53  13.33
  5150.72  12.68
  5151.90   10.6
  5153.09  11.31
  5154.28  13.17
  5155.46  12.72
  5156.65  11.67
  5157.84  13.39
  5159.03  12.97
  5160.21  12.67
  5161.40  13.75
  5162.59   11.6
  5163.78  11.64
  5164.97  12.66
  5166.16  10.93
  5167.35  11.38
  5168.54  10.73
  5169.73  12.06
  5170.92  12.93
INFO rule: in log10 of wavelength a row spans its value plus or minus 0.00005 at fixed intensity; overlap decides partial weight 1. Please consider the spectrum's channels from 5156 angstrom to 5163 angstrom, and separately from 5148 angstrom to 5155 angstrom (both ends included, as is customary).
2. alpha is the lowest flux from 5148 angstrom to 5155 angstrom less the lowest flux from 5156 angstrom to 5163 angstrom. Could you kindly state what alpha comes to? -1.0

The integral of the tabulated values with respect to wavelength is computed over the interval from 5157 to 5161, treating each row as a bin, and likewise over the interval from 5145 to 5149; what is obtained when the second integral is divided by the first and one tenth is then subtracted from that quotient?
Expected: 0.93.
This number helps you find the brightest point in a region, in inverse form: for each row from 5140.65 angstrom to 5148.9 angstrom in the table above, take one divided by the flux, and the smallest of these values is 0.0691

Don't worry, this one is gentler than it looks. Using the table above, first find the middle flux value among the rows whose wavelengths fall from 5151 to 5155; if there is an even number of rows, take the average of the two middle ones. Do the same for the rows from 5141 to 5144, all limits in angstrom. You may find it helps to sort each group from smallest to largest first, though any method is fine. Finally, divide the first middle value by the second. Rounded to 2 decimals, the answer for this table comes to 0.89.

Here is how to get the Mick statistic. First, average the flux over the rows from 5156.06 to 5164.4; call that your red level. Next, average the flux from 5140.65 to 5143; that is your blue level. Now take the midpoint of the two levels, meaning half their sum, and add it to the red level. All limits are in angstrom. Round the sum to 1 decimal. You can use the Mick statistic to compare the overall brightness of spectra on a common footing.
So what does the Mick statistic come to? 24.5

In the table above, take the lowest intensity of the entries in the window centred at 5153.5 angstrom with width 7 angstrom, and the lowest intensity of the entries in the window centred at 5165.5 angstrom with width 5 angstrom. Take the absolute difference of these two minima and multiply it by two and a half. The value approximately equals 1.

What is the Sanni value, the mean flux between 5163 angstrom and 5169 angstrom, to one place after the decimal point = 11.5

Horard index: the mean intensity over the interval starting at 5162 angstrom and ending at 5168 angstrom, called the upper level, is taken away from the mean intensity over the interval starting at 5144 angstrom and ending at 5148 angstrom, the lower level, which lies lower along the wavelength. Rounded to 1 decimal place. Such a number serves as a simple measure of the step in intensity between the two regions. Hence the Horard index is 2.0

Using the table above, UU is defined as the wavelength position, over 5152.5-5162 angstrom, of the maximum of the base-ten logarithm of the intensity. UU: 5161.40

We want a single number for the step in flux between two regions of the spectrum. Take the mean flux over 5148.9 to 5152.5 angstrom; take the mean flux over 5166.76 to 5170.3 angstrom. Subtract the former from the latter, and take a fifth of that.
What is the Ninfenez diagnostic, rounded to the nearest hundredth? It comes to -0.16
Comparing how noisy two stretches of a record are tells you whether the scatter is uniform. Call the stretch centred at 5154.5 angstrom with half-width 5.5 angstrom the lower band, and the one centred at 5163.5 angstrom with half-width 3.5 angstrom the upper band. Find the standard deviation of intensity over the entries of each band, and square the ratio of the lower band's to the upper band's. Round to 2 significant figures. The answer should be 1.0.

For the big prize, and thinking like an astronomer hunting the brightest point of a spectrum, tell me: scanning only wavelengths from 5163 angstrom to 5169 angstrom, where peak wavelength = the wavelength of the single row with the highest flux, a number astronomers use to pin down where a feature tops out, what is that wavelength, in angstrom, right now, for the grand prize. 5164.97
